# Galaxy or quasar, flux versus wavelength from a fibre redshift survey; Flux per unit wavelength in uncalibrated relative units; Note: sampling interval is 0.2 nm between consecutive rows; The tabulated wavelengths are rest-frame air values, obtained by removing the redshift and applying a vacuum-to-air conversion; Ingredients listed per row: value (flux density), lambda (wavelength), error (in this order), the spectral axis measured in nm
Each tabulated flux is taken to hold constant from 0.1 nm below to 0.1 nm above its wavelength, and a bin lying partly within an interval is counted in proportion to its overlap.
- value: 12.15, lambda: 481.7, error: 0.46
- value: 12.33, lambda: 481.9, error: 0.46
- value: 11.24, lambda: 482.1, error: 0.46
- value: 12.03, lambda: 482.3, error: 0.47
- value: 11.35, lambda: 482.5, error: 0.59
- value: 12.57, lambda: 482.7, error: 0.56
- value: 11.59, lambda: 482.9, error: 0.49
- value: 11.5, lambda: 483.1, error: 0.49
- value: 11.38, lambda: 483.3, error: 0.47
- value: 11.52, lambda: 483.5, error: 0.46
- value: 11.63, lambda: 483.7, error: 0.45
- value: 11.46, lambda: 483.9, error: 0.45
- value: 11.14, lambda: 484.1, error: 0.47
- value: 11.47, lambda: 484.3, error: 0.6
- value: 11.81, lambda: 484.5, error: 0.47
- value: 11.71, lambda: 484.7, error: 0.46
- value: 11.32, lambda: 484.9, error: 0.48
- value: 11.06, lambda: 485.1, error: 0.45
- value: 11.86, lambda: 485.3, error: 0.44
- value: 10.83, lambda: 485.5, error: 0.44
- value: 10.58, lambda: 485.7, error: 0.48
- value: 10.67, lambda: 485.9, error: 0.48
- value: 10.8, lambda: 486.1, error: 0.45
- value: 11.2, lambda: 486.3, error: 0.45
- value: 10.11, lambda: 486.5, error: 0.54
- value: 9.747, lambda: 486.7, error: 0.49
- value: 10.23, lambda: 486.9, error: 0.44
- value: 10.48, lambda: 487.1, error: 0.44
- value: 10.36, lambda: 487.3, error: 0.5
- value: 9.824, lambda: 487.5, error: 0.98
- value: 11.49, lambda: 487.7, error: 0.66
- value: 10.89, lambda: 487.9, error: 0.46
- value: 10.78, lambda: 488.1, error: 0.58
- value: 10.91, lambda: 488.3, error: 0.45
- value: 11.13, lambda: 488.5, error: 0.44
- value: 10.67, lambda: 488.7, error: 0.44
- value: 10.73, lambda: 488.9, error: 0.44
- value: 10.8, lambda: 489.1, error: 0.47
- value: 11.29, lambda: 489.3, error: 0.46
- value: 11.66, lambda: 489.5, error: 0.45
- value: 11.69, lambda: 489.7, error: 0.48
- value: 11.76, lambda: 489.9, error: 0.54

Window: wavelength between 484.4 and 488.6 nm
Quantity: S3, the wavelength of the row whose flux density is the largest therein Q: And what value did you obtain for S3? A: 485.3 nm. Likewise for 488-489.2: 488.5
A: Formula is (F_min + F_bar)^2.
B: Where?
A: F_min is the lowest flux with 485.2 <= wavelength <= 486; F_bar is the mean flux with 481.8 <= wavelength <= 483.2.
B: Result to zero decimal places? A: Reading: 501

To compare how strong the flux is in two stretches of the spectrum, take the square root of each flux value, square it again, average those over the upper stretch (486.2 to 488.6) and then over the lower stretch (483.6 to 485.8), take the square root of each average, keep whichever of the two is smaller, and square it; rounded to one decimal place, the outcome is 10.6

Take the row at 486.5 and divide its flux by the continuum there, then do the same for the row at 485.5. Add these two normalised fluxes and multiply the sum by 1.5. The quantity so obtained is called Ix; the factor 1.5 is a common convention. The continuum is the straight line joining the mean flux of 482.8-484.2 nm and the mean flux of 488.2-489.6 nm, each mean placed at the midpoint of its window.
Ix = 2.79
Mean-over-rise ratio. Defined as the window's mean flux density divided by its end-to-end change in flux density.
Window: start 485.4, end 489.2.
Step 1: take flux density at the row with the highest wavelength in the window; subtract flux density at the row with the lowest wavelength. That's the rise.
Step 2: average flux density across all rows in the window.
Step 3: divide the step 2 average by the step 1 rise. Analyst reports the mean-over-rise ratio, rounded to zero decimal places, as -355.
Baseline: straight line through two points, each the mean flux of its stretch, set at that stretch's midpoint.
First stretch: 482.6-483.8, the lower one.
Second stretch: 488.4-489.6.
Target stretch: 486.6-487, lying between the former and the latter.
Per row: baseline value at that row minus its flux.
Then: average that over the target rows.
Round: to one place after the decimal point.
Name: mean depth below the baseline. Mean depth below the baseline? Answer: 1.3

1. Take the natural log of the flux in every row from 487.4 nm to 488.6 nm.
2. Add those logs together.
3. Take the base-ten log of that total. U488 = 1.16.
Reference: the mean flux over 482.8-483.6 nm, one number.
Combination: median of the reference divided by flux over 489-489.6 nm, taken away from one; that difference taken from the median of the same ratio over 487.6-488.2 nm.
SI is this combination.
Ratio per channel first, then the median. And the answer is 1.074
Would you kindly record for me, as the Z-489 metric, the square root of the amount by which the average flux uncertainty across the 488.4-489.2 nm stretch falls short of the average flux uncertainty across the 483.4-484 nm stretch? 0.08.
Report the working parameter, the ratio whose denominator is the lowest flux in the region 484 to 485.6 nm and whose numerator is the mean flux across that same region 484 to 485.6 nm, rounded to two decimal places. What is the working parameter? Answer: 1.05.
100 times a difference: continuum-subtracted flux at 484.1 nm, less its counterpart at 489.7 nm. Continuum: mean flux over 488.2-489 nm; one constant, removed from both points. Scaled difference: -55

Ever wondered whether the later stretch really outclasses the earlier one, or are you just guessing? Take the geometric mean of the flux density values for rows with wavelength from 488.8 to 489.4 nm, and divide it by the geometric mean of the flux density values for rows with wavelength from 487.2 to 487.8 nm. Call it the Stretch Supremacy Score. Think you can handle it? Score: 1.04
